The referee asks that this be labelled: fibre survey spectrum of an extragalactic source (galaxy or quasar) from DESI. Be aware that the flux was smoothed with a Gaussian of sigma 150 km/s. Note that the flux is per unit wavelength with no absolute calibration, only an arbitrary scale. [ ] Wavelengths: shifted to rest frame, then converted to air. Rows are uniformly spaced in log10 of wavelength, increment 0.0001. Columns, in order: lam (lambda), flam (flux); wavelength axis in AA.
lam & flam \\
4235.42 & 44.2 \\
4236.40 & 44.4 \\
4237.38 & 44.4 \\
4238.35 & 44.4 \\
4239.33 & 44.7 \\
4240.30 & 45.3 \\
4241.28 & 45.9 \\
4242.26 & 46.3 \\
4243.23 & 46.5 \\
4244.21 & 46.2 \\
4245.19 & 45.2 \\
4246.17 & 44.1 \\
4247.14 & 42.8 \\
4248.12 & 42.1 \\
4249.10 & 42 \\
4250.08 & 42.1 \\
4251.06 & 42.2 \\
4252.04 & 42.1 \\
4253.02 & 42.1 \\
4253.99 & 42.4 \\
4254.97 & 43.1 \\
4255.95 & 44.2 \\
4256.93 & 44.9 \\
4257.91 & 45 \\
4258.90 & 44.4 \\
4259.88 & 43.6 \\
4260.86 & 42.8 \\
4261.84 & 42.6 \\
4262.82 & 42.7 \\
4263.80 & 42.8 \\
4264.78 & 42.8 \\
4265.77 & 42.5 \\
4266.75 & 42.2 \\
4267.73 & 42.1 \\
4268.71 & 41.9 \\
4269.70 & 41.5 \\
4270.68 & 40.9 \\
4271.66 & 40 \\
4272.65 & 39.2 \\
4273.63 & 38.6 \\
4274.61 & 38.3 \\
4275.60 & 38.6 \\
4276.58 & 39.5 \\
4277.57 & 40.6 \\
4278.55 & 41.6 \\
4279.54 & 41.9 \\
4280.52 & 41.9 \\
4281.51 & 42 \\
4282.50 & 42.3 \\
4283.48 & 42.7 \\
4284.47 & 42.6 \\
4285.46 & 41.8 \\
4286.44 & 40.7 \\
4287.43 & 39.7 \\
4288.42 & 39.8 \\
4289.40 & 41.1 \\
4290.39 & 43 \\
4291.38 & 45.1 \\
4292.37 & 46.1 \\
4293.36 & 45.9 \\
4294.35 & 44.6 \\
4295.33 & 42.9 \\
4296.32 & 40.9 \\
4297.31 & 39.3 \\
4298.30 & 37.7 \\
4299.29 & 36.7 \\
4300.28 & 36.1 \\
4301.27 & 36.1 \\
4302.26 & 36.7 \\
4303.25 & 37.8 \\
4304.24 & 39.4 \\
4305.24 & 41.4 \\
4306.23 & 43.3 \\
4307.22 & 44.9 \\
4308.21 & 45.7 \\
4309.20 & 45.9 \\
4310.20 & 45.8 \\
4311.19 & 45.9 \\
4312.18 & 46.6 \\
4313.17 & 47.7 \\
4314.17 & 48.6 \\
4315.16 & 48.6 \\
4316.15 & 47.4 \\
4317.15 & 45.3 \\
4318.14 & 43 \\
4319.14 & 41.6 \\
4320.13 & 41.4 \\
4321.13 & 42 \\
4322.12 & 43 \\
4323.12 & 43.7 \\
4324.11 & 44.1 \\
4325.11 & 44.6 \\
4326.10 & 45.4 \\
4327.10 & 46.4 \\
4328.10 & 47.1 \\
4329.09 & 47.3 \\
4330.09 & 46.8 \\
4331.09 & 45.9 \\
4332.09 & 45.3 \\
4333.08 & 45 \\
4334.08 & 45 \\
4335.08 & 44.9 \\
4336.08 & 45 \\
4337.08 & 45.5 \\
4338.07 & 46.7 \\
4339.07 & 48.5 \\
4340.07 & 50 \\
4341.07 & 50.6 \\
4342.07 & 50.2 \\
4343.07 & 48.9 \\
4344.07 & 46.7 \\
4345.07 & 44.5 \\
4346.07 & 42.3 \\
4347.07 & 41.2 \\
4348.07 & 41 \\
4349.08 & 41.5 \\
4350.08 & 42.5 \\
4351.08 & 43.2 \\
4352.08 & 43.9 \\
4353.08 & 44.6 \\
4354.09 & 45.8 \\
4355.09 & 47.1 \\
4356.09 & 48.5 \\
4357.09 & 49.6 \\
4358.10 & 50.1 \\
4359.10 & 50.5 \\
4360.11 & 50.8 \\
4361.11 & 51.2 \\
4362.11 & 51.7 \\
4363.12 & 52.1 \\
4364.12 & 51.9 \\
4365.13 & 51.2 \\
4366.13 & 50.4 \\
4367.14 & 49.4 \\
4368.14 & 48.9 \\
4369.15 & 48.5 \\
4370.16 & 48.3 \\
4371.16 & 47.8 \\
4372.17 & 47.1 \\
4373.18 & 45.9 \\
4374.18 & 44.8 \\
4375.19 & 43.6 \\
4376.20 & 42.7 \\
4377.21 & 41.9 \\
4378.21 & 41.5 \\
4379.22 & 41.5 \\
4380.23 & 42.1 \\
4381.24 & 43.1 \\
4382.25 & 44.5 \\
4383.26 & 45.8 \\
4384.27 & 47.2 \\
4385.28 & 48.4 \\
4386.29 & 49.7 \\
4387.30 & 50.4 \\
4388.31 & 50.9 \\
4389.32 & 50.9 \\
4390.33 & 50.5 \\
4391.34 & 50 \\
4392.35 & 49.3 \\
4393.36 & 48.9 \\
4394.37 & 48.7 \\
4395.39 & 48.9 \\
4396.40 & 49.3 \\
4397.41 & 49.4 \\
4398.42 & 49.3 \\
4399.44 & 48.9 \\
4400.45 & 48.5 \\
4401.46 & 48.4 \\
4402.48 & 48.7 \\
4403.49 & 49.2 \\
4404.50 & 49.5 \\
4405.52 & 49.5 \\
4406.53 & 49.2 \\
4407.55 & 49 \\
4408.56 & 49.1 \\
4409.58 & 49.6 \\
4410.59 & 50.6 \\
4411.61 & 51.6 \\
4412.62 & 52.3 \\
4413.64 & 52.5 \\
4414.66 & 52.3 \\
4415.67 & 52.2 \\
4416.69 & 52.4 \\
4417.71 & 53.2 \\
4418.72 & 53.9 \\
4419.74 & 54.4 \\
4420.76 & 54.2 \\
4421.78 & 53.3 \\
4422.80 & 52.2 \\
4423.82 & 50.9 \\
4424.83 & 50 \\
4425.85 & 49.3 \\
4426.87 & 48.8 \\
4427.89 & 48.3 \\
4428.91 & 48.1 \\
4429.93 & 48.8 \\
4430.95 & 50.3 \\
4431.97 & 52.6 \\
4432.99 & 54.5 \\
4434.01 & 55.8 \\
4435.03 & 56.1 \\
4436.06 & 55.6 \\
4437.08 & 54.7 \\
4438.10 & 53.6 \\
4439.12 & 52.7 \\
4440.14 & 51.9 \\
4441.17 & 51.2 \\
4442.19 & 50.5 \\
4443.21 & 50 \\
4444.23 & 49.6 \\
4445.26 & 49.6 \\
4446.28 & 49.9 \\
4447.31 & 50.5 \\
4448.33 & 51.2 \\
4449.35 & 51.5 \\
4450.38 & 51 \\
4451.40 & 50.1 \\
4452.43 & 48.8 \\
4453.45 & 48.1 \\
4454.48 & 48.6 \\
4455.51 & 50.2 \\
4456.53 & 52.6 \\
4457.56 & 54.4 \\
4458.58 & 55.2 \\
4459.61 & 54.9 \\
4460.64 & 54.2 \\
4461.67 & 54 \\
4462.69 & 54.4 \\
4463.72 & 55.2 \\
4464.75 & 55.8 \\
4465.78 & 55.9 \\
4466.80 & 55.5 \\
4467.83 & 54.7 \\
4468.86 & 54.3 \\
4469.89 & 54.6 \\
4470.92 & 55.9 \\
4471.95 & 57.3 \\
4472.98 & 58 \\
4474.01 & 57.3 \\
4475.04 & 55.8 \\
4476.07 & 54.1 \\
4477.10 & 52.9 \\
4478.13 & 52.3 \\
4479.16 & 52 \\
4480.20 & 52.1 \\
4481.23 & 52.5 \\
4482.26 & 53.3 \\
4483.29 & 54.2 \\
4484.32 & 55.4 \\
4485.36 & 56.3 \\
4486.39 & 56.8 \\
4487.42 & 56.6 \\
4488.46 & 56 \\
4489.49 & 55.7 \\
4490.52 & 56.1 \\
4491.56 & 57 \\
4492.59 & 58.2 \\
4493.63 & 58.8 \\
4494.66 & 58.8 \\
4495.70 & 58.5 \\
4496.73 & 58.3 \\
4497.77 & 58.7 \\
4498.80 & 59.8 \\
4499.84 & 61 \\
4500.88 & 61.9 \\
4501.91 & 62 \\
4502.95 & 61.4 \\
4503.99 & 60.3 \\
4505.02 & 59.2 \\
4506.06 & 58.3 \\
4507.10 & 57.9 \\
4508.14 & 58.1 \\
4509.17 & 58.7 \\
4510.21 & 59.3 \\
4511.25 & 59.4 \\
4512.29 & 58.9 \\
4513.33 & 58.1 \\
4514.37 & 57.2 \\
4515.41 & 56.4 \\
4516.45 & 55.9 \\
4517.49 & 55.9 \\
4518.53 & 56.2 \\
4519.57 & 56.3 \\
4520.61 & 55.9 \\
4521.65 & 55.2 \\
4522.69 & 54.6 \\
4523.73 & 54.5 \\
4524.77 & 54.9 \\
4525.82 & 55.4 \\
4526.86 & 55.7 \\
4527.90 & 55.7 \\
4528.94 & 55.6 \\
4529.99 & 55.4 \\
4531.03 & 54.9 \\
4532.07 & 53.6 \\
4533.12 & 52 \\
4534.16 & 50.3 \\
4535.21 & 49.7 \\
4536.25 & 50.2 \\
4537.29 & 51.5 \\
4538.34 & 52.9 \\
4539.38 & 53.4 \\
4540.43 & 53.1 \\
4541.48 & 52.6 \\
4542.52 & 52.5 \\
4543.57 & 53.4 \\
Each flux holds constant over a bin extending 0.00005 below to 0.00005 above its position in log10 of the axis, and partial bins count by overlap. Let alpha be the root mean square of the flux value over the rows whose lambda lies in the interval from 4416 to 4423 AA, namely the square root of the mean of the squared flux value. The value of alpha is 53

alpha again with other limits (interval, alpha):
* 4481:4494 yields 56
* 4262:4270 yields 42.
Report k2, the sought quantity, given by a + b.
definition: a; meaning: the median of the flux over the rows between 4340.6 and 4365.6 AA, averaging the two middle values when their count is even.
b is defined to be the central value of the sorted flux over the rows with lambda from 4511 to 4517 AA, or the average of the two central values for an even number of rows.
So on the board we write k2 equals 106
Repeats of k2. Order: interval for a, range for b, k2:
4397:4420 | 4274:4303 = 91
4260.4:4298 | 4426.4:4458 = 92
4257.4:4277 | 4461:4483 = 97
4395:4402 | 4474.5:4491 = 104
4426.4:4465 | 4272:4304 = 92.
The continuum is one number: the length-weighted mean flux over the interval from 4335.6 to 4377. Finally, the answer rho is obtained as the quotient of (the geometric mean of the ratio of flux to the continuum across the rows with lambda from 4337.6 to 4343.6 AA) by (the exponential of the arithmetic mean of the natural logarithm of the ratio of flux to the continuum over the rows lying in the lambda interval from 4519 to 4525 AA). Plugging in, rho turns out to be 0.89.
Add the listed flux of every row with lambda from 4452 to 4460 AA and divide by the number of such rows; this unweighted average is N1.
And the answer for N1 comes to 52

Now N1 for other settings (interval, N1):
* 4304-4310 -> 43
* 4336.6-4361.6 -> 47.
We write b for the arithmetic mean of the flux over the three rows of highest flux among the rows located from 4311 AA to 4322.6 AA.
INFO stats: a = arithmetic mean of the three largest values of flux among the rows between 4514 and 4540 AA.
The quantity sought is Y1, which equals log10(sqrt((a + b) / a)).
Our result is 0.134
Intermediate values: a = 56.6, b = 48.3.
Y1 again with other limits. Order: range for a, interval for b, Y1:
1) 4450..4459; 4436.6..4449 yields 0.150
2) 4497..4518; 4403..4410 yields 0.128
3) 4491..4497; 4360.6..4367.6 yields 0.138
